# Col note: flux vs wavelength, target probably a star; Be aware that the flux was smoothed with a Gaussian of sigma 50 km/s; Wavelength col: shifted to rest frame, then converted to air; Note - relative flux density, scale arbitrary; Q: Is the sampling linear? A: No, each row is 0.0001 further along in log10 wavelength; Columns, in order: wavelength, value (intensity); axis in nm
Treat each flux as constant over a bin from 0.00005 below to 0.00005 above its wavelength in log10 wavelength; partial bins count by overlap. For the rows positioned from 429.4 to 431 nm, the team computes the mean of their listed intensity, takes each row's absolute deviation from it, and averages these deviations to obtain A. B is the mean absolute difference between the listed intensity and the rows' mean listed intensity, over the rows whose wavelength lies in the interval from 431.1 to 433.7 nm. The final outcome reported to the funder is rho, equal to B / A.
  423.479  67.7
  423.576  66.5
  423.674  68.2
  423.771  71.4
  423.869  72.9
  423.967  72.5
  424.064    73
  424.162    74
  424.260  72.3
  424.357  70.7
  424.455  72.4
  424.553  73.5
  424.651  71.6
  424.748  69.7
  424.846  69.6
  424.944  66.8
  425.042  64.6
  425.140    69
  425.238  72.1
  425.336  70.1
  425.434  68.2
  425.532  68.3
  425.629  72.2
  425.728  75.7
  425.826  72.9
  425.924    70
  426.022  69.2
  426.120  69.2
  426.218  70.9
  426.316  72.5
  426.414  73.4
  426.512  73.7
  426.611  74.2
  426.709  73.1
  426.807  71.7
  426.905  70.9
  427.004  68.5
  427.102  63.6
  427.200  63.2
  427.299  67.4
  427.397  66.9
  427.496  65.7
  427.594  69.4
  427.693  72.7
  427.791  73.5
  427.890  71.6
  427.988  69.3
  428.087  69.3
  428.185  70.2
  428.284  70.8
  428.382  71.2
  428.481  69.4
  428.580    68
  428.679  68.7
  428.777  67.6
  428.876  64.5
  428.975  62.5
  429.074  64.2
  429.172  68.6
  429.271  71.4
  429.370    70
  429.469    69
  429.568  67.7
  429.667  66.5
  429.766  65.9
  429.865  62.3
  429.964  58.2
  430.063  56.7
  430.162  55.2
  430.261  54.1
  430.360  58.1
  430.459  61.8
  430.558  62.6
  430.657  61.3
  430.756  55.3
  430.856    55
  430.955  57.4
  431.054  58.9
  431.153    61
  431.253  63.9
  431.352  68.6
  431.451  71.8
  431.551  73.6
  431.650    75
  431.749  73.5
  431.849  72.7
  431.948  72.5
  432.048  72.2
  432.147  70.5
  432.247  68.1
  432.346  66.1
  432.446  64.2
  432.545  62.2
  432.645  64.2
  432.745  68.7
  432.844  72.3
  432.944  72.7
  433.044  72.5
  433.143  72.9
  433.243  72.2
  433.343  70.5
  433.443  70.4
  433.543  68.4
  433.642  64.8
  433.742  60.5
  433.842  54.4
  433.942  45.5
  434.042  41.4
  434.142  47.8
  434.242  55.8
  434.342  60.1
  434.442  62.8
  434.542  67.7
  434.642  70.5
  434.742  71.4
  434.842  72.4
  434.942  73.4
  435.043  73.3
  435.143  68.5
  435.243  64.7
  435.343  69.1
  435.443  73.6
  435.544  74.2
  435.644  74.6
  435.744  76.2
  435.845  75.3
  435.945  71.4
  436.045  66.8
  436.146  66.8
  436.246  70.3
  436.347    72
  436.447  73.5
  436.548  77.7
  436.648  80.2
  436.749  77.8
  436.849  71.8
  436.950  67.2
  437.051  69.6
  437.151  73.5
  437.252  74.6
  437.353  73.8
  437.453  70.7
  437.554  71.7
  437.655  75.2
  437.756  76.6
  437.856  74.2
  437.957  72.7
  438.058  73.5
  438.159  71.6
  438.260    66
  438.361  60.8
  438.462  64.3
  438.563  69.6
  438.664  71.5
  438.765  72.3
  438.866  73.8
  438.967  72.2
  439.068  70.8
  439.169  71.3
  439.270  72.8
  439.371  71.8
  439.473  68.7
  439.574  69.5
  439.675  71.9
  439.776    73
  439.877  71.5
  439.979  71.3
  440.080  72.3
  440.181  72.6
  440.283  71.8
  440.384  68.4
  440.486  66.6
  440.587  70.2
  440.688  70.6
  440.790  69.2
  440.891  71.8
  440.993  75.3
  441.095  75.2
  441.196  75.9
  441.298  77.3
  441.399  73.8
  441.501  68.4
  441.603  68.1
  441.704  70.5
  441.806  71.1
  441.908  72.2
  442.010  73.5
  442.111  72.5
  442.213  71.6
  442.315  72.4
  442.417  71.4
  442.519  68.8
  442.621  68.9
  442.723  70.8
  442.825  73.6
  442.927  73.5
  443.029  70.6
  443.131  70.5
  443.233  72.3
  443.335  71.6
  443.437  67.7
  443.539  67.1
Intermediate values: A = 4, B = 3.4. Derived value 0.8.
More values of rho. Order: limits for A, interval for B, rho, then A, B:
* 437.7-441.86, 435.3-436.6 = 1.2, 2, 2.8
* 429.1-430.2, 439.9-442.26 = 0.4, 5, 2.0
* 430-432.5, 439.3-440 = 0.2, 6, 1.1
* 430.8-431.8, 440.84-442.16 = 0.3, 7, 2.2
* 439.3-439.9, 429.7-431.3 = 2.3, 1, 3.0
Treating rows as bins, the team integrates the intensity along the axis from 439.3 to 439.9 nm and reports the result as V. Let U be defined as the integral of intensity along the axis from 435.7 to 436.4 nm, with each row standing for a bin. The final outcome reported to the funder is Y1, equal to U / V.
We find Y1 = 1.17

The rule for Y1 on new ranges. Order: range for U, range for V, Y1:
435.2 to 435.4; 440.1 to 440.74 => 0.30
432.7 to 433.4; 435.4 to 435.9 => 1.34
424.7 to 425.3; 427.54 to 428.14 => 0.97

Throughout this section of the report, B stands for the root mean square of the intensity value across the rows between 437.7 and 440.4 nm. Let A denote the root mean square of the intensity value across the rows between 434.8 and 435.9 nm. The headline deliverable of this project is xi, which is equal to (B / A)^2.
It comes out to 0.96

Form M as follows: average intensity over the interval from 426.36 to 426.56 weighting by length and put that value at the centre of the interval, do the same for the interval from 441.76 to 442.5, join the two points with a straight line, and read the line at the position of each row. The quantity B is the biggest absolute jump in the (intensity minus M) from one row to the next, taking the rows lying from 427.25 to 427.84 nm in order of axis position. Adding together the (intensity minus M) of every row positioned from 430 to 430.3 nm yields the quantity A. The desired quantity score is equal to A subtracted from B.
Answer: 57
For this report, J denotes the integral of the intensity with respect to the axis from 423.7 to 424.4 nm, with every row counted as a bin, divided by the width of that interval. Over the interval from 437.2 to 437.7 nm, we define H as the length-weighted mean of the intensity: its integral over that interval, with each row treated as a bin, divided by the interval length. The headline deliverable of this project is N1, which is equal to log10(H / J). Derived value 0.005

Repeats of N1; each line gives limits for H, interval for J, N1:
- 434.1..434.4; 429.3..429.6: -0.099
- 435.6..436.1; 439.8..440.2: 0.005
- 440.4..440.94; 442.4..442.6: 0.000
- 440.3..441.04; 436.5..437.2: -0.022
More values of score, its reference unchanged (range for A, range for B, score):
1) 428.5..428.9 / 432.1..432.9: 29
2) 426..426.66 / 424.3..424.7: 15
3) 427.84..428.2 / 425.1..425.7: 17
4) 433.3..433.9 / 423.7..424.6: 50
